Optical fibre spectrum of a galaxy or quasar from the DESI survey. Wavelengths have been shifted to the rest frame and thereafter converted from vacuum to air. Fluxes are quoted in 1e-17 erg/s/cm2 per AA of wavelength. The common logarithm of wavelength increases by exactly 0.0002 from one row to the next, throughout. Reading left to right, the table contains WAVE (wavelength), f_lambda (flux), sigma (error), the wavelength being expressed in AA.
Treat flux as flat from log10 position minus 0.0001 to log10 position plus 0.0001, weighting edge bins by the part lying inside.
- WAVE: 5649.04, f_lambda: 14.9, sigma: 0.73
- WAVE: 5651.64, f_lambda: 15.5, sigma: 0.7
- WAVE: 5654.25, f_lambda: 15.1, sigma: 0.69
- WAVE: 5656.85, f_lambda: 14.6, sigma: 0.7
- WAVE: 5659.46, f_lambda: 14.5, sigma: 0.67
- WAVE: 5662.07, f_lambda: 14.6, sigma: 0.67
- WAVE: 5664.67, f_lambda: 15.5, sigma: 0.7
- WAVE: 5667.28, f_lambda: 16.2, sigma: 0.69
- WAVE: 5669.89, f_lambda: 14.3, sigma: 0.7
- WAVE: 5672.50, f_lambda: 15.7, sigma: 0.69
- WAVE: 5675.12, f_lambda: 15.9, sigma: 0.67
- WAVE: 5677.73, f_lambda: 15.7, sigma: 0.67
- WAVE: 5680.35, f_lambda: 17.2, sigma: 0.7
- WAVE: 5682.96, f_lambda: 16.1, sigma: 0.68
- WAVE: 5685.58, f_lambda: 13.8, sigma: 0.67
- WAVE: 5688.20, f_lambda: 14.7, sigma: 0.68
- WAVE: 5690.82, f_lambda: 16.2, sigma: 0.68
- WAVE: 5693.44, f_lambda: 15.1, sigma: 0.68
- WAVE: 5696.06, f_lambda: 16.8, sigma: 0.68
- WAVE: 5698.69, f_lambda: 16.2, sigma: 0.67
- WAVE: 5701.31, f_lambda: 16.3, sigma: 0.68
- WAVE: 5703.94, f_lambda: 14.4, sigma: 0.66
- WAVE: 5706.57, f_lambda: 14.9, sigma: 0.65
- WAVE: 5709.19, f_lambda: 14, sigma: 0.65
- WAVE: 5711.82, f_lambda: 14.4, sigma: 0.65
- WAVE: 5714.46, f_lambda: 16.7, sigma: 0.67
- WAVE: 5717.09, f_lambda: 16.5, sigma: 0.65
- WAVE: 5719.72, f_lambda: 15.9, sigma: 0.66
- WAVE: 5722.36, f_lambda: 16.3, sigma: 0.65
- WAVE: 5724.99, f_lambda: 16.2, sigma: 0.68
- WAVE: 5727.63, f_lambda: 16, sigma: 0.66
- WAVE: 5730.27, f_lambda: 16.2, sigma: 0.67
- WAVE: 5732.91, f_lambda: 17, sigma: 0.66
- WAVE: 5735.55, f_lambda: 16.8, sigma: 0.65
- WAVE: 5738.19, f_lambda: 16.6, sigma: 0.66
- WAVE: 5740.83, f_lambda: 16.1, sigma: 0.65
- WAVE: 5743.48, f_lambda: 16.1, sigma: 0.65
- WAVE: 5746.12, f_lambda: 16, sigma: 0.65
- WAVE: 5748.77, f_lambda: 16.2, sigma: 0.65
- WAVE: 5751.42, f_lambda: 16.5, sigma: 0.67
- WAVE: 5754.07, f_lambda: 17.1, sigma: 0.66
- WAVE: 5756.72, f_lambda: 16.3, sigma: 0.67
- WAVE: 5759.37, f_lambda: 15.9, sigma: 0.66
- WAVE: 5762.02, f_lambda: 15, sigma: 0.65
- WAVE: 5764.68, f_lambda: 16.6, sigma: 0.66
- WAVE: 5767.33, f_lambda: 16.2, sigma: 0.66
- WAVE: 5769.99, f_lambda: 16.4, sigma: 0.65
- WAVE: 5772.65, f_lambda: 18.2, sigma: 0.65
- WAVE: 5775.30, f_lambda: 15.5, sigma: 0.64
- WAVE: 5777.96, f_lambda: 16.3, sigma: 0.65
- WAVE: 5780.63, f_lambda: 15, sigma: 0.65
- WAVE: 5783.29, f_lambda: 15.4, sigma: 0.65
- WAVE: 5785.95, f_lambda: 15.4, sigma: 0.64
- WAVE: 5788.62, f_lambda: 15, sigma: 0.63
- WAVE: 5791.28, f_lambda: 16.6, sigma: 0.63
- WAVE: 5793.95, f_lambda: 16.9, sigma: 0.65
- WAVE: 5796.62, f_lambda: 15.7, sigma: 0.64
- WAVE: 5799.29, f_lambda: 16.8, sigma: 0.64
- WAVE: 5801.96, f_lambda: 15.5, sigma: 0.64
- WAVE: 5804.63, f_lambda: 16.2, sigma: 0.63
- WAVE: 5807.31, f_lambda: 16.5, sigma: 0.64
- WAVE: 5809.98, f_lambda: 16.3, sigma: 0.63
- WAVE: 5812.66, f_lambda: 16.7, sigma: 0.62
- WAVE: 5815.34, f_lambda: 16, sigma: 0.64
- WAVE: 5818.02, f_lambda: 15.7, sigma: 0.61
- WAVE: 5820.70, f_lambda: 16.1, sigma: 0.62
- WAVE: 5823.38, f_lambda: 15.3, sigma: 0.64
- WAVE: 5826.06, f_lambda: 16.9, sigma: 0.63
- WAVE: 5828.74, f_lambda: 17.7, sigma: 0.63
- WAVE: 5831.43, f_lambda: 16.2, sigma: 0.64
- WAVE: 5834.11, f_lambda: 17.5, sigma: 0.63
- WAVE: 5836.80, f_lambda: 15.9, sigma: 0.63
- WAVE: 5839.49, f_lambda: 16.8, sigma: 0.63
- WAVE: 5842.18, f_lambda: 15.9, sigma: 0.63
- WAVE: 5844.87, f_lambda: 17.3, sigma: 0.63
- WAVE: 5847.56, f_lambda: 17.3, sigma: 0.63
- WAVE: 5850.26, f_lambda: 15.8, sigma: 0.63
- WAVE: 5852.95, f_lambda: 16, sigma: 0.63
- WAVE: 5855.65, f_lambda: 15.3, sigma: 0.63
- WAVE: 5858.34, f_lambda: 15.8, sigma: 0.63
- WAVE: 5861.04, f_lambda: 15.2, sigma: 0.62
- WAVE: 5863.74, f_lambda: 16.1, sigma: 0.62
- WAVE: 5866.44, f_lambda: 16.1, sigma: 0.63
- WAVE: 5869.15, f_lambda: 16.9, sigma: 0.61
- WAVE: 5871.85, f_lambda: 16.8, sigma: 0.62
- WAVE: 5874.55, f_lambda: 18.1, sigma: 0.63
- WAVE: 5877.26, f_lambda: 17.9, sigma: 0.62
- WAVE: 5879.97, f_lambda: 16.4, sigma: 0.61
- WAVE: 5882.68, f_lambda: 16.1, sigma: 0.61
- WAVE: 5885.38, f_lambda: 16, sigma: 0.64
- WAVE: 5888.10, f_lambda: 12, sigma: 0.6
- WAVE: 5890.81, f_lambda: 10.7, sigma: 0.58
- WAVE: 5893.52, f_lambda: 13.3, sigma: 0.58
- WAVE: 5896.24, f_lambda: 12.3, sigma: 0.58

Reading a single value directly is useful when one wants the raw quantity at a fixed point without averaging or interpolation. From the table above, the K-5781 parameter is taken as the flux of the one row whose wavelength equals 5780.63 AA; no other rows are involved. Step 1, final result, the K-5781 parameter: 15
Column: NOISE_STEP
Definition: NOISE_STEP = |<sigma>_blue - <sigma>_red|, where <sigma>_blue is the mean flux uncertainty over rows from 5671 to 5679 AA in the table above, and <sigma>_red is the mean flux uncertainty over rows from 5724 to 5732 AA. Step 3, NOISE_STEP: 0.01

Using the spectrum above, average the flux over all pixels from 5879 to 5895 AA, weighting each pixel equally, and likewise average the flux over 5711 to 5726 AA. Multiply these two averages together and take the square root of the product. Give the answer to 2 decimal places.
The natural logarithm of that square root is 2.71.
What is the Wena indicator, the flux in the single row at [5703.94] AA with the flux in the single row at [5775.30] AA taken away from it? -1.1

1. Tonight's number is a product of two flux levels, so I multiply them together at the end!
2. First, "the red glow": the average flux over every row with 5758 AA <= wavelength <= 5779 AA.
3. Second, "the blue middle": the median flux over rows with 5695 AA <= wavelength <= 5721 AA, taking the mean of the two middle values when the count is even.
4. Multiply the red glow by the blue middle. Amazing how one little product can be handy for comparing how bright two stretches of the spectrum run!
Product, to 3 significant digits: 261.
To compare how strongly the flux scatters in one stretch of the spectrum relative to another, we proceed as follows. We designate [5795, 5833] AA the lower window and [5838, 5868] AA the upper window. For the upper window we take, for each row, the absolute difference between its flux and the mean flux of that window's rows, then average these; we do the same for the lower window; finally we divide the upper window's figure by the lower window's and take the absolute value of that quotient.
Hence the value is 1.12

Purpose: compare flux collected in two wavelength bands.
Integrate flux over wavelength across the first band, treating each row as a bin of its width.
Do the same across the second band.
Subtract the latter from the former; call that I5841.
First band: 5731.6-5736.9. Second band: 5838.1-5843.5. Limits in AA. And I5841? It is 1.3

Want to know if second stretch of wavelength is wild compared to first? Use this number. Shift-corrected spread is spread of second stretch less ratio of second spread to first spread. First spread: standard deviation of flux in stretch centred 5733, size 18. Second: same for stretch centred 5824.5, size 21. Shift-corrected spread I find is -1.4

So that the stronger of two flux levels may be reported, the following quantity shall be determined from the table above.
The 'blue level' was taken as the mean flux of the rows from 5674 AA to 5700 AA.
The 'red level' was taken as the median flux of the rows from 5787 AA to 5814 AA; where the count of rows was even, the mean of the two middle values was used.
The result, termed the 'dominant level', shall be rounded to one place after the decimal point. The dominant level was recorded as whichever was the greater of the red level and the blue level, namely 16.4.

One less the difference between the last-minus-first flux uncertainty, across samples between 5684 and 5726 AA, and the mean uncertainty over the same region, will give 1.66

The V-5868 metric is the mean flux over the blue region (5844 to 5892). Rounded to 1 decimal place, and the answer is 15.9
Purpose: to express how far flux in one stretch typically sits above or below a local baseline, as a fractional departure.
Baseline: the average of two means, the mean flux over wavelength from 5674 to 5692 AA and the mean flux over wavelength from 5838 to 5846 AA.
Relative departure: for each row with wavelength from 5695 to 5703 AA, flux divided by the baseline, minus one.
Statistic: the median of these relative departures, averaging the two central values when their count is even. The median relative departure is 0.01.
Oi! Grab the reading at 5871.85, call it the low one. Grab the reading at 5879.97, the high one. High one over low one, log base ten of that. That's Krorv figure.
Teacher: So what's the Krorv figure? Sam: -0.01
